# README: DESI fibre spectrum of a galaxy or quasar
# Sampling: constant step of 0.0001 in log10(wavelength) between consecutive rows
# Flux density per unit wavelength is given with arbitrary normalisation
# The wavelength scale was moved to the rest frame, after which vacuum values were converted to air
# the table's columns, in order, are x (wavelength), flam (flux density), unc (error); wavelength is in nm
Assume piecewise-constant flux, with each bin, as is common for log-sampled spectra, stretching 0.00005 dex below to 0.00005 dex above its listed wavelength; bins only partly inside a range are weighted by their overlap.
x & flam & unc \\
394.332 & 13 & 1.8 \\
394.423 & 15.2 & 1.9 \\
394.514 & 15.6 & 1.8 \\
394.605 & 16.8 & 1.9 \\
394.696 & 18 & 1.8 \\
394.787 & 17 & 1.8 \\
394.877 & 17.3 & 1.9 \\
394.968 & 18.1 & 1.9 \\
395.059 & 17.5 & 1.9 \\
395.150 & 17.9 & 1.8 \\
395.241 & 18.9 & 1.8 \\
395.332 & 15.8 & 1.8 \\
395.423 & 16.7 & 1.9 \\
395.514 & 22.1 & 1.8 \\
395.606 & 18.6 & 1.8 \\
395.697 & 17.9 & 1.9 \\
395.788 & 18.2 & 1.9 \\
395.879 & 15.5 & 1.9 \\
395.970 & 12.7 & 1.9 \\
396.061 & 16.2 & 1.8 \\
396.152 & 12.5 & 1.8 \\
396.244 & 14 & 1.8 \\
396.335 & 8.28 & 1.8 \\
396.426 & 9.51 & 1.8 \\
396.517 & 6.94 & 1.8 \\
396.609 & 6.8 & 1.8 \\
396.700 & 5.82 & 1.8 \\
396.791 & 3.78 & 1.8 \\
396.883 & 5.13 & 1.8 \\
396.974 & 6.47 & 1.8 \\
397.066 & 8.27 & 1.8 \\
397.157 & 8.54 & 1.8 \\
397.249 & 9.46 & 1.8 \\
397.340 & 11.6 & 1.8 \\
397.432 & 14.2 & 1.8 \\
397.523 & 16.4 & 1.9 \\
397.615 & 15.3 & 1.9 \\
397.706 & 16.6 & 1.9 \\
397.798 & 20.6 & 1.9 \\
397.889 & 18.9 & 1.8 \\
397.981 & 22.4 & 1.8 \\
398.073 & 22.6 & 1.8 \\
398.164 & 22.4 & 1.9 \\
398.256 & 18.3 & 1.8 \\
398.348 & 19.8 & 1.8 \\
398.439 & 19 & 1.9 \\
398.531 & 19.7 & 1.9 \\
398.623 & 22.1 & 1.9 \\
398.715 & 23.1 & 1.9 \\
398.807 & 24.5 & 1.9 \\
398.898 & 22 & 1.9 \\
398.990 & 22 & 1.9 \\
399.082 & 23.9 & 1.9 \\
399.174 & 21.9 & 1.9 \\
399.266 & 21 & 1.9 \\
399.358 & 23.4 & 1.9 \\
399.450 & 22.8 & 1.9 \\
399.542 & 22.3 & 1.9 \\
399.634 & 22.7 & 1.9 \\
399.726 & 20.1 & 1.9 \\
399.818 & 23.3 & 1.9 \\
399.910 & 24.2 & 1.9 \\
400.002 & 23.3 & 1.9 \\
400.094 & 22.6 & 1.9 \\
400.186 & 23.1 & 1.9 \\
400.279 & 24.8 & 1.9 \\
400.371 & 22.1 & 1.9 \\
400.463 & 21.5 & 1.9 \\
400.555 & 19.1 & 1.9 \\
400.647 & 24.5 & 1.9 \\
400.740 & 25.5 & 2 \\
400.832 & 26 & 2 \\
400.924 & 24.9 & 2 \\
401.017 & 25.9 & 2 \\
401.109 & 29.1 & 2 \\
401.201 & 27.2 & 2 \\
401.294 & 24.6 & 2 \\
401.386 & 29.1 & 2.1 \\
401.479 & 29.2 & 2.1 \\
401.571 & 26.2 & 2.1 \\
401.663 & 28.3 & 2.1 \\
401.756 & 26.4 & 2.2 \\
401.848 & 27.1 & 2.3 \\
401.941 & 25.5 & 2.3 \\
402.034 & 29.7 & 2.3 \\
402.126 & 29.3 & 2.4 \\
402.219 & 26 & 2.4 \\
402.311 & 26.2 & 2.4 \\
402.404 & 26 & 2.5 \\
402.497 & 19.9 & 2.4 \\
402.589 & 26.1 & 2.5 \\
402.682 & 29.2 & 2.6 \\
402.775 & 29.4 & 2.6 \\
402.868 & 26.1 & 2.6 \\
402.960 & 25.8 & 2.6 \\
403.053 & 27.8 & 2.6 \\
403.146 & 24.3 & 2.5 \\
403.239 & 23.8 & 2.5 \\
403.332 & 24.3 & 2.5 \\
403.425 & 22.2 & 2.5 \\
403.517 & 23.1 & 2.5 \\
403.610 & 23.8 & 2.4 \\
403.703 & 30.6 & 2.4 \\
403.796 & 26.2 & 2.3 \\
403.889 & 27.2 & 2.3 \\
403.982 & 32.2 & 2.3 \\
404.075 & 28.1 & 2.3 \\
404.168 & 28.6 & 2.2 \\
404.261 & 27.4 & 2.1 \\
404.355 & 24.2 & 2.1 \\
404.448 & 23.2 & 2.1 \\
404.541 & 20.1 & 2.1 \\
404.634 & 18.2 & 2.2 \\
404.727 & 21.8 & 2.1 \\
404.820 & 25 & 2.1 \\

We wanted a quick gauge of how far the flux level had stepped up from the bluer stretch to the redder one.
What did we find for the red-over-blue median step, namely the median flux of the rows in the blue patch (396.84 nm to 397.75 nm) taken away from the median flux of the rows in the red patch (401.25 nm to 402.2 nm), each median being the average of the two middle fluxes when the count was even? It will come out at 17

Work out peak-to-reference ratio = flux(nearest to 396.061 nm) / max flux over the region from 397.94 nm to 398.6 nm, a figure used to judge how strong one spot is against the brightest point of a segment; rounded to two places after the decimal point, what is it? 0.72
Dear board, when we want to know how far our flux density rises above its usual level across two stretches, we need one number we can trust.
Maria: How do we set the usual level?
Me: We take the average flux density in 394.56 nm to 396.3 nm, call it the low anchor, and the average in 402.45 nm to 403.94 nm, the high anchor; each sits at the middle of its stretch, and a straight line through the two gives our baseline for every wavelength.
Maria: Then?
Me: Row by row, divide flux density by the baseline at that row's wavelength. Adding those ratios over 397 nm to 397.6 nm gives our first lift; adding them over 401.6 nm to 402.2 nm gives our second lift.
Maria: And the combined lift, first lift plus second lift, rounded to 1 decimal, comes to 10.5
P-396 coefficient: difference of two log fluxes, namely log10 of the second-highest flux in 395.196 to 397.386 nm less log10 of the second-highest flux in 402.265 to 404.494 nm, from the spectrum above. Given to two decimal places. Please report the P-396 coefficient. -0.21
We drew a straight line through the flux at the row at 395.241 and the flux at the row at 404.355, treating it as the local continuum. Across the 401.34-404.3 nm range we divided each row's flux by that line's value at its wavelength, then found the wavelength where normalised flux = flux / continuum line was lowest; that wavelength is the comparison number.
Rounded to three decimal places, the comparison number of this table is 402.497 nm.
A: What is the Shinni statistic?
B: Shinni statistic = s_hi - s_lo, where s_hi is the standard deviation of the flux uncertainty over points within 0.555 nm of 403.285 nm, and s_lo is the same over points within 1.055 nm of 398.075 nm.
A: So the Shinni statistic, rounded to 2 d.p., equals 0.04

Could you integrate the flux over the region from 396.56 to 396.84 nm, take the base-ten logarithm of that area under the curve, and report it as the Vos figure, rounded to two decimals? 0.18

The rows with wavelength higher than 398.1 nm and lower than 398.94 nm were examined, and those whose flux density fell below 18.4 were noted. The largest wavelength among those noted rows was 398.256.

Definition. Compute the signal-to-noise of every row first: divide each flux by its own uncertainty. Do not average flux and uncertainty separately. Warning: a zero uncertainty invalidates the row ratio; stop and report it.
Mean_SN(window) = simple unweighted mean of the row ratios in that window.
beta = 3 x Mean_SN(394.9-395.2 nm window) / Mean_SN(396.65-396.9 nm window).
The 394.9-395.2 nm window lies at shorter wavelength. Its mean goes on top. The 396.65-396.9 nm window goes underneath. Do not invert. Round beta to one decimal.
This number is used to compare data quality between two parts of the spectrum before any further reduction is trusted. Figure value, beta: 10.5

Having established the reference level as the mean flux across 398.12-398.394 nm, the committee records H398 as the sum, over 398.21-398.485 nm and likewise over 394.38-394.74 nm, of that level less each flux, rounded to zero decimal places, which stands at 18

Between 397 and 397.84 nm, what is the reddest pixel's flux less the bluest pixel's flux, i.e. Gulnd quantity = 12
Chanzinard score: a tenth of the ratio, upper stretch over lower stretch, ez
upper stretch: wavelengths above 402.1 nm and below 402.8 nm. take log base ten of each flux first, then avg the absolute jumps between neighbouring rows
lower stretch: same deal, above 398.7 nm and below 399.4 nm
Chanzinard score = 0.16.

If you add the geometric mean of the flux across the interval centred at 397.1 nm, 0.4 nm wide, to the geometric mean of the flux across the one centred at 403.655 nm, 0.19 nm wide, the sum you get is 35.1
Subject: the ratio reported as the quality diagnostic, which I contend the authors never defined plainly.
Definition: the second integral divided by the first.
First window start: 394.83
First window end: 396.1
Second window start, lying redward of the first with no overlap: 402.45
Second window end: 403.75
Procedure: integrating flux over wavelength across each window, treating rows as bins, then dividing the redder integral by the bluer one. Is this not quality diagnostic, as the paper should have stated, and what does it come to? 1.5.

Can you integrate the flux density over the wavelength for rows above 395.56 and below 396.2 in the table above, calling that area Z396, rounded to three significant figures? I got 10.2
